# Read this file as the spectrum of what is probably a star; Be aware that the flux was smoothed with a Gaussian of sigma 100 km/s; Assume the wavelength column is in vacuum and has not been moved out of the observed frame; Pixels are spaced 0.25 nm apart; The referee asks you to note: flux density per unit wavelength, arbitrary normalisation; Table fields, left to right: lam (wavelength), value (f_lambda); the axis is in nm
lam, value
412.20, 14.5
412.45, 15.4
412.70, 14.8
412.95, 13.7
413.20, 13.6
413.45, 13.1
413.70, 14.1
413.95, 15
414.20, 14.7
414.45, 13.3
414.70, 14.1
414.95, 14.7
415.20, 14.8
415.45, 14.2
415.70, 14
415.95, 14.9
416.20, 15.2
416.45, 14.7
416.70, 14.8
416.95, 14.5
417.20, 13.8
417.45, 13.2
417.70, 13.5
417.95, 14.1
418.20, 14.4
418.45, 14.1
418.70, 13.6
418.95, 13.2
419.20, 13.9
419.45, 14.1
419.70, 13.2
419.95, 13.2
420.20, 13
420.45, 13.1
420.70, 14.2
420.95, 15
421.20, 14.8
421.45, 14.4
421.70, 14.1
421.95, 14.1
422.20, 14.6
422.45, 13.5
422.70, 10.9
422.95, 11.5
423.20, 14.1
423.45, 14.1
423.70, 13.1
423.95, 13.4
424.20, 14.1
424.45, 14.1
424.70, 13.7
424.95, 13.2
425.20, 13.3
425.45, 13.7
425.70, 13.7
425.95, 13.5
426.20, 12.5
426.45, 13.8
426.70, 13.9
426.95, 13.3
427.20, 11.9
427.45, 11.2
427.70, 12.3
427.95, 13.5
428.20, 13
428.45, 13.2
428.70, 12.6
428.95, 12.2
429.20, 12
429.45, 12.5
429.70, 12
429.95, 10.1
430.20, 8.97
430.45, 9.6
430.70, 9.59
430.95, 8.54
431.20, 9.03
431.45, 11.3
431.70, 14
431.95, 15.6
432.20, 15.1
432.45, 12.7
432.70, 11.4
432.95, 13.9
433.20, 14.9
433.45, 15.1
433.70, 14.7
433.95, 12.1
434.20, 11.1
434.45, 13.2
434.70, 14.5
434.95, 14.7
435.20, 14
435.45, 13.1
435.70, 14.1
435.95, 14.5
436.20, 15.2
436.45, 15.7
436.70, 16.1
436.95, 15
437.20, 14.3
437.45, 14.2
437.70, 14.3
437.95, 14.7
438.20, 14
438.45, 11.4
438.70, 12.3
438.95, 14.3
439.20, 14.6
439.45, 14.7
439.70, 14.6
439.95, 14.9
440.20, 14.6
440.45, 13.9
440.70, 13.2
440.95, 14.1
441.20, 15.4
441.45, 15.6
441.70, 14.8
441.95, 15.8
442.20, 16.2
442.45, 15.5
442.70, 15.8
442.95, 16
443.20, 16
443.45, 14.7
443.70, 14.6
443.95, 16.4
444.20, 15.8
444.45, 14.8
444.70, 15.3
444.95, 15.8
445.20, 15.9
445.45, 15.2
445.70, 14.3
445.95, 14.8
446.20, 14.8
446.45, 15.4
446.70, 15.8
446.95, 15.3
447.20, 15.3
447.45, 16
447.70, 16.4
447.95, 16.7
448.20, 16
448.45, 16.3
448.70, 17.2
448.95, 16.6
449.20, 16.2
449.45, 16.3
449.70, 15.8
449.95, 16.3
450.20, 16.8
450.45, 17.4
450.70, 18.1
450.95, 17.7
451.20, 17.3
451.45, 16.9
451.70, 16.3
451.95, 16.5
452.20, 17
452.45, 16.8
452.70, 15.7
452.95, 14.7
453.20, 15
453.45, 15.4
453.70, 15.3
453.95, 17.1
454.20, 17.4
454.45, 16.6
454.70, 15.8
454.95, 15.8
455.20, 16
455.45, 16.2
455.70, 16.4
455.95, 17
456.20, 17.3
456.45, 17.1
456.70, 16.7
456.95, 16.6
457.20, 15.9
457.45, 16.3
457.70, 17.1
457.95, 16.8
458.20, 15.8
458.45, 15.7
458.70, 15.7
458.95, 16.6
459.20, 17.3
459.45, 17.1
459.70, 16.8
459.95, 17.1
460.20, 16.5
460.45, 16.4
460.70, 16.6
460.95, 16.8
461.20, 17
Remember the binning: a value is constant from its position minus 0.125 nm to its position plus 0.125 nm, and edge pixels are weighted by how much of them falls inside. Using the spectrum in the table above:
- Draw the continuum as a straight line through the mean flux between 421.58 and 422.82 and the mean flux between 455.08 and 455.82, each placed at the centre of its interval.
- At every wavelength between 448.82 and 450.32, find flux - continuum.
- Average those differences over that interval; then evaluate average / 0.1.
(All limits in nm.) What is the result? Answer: 6.2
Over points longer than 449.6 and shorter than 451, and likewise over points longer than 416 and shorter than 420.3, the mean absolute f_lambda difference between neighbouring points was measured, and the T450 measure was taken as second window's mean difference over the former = 0.76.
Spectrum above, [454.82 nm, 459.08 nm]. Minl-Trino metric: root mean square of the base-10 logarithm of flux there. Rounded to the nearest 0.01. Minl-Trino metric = 1.22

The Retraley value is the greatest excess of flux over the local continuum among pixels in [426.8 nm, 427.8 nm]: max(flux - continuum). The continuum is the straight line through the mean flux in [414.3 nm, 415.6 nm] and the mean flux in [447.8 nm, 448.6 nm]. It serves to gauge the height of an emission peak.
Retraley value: -1.7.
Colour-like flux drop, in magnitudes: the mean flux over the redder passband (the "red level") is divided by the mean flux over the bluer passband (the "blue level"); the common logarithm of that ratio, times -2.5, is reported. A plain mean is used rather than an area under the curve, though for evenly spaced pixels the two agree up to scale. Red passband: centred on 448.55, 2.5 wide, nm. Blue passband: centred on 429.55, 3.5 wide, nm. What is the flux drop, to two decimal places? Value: -0.41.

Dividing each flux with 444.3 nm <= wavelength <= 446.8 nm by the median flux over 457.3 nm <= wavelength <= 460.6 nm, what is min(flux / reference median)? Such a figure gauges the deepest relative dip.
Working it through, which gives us 0.86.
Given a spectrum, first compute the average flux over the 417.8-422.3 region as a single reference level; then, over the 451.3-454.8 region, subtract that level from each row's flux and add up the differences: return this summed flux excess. 31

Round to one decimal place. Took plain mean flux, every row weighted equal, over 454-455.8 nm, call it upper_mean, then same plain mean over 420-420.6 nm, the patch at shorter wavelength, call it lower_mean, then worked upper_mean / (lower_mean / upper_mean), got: 20.4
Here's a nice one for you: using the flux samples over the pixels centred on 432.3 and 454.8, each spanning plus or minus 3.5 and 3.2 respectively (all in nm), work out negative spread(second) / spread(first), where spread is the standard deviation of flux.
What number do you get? -0.3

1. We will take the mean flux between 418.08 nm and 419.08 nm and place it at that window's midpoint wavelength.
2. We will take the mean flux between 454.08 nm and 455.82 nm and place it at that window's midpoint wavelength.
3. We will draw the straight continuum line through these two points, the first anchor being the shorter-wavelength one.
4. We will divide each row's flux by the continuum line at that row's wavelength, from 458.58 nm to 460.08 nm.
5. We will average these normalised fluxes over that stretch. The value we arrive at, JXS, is 1.01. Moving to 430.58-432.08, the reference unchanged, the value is 0.77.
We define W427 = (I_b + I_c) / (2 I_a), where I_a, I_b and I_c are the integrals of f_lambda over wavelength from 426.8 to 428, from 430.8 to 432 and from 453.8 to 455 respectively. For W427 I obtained 1.13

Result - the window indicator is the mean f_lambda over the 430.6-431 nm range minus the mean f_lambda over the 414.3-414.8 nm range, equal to -4.6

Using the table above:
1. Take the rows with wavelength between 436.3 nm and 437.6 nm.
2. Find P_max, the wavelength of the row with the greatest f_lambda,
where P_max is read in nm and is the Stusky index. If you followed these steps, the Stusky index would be 436.70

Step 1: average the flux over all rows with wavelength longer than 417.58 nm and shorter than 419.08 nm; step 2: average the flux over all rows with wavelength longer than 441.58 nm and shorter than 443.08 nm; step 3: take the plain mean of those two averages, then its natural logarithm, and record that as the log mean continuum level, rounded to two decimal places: 2.69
